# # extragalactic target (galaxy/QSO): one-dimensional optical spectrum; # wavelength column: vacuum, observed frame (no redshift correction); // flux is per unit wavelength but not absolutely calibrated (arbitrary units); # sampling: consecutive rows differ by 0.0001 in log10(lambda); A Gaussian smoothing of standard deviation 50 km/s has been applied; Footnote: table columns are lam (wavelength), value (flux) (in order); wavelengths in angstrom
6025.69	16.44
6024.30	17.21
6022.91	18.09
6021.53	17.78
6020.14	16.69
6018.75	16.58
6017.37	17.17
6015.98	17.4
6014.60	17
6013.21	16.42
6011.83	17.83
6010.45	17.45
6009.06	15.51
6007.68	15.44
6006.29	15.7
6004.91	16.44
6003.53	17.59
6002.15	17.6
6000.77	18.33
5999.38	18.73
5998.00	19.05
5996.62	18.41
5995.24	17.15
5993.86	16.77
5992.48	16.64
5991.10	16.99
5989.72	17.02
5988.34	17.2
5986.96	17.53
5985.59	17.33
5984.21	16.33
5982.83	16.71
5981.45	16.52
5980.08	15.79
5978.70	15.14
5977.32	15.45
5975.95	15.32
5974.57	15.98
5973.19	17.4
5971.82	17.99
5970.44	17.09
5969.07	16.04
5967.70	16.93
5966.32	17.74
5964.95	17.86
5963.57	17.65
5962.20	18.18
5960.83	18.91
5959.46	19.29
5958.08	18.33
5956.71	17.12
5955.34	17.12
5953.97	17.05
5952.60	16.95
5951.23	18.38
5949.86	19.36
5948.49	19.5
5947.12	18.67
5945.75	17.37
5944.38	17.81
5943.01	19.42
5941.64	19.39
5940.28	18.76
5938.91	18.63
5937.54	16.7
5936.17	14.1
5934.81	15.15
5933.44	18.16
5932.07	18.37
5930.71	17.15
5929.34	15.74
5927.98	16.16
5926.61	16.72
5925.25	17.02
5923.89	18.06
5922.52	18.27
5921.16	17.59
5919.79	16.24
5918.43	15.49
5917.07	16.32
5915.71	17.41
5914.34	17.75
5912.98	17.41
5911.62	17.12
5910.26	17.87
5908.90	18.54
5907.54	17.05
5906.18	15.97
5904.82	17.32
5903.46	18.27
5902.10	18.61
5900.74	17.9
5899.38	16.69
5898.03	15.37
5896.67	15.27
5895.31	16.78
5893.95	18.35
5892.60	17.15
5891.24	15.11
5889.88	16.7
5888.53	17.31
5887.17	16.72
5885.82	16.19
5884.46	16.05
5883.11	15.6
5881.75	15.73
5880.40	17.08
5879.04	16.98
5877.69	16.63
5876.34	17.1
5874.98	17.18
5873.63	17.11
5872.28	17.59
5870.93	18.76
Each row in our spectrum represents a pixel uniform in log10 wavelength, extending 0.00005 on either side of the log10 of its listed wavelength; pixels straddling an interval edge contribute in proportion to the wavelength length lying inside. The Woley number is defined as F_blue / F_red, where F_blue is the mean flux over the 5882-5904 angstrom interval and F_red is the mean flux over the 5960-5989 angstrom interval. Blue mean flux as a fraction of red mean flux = 0.99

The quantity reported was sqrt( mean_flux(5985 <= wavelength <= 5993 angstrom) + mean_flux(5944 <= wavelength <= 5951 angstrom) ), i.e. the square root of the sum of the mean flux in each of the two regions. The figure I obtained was 5.97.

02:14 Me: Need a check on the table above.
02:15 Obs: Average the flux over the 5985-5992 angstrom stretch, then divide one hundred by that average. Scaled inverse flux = 5.81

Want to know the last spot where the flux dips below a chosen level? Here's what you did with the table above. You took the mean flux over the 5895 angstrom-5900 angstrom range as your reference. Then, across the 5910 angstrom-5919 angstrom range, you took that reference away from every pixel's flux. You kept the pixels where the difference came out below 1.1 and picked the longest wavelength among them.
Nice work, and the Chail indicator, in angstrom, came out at 5918.43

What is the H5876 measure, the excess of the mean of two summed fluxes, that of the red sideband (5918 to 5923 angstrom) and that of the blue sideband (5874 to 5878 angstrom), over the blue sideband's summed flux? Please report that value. 8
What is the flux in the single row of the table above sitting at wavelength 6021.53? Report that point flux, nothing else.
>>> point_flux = 17.78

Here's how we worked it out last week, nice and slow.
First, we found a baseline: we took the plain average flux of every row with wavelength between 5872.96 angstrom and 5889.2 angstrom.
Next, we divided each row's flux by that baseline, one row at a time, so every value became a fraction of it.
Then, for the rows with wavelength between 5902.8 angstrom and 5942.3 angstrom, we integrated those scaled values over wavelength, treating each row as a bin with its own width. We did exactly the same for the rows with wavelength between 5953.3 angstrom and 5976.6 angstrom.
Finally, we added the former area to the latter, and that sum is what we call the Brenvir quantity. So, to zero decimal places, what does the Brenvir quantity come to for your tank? 65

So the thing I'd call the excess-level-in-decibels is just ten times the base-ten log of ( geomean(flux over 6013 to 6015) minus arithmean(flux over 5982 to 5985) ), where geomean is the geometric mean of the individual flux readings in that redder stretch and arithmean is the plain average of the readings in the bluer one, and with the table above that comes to -7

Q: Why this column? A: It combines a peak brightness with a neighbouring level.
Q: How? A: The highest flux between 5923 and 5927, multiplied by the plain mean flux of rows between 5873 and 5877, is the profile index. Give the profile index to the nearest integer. 309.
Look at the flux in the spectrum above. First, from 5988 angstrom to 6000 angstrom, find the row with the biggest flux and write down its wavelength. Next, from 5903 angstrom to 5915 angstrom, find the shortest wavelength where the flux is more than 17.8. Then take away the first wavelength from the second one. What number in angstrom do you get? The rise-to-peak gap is -94.5 angstrom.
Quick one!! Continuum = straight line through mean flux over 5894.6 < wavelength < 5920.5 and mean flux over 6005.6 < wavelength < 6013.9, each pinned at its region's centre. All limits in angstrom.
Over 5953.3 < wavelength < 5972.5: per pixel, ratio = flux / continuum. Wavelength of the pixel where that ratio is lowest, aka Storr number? 5969.07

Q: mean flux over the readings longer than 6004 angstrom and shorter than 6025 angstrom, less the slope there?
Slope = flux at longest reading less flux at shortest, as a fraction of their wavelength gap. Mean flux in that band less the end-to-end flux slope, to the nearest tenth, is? 16.8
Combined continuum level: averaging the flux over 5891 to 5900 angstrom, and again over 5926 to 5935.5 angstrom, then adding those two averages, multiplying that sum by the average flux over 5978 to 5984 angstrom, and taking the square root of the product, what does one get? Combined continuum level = 23.1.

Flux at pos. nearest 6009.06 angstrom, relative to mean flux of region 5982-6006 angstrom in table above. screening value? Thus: 0.89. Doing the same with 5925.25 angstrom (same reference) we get 0.98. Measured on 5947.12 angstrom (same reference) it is 1.07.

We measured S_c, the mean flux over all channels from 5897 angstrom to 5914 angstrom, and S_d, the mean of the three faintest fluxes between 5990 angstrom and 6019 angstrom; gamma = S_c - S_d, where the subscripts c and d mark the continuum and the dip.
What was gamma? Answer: 1.8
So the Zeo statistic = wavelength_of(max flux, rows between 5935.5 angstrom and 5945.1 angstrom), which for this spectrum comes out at 5943.01 angstrom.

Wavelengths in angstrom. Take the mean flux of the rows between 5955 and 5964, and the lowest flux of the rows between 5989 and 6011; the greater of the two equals 18.1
